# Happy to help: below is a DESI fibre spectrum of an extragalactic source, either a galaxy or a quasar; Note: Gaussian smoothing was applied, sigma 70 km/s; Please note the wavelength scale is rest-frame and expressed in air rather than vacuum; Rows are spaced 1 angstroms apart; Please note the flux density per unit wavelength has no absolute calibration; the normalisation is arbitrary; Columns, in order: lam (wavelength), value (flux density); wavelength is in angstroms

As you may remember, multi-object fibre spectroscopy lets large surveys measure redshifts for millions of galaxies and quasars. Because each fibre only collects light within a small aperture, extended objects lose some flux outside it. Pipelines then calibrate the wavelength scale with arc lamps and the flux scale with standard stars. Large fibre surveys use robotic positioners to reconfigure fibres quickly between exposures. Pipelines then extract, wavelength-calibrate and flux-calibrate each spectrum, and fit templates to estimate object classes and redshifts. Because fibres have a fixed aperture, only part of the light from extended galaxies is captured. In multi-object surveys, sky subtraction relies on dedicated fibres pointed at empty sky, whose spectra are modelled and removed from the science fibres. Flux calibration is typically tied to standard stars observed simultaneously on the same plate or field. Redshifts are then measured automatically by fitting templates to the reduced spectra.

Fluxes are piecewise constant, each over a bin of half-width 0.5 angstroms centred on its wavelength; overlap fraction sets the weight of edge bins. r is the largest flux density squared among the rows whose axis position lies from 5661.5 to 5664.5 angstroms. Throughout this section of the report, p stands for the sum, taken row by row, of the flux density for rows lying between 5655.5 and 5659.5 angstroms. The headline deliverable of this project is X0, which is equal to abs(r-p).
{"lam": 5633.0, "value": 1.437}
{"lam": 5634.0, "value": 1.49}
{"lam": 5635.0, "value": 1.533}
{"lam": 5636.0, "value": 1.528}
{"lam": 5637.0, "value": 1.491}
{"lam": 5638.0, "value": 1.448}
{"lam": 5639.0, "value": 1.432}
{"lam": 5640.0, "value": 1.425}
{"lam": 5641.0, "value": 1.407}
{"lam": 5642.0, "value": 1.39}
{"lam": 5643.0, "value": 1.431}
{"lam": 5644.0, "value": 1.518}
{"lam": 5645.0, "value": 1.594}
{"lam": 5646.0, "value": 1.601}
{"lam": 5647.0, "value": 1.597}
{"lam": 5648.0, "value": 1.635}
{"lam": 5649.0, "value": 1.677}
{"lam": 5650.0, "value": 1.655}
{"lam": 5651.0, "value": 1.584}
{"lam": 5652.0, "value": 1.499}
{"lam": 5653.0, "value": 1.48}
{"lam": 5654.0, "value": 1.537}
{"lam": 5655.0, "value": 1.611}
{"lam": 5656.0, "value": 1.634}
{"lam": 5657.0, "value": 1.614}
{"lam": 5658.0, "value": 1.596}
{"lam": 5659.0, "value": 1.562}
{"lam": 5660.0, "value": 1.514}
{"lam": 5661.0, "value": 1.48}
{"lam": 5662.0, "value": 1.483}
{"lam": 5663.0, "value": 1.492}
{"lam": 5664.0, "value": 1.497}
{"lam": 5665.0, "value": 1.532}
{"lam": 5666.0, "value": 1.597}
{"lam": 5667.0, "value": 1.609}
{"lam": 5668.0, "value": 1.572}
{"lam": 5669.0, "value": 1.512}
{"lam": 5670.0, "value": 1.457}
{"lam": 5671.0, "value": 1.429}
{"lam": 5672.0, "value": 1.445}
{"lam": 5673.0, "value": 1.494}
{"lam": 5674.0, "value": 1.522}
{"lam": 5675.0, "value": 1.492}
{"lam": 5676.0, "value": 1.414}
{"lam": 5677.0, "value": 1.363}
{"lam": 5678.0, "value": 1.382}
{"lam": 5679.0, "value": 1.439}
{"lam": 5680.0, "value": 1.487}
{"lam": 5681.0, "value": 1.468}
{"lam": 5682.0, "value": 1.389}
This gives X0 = 4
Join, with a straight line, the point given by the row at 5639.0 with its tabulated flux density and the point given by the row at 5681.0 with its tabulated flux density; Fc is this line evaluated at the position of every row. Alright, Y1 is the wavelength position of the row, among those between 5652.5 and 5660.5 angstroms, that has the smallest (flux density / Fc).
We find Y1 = 5653.0 angstroms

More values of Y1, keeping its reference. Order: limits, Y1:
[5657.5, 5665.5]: 5661.0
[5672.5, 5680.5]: 5677.0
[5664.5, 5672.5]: 5671.0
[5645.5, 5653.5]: 5653.0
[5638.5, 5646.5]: 5642.0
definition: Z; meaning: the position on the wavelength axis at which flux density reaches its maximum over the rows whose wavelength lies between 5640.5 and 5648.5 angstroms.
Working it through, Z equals 5648.0 angstroms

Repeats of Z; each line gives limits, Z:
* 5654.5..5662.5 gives 5656.0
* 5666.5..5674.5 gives 5667.0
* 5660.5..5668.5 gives 5667.0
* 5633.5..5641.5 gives 5635.0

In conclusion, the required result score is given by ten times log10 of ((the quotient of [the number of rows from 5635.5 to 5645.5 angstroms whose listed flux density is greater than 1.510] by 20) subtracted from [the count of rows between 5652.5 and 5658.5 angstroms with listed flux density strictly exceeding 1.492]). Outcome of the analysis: 7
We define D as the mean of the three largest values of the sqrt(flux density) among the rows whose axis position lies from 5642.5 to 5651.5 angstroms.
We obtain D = 1.287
